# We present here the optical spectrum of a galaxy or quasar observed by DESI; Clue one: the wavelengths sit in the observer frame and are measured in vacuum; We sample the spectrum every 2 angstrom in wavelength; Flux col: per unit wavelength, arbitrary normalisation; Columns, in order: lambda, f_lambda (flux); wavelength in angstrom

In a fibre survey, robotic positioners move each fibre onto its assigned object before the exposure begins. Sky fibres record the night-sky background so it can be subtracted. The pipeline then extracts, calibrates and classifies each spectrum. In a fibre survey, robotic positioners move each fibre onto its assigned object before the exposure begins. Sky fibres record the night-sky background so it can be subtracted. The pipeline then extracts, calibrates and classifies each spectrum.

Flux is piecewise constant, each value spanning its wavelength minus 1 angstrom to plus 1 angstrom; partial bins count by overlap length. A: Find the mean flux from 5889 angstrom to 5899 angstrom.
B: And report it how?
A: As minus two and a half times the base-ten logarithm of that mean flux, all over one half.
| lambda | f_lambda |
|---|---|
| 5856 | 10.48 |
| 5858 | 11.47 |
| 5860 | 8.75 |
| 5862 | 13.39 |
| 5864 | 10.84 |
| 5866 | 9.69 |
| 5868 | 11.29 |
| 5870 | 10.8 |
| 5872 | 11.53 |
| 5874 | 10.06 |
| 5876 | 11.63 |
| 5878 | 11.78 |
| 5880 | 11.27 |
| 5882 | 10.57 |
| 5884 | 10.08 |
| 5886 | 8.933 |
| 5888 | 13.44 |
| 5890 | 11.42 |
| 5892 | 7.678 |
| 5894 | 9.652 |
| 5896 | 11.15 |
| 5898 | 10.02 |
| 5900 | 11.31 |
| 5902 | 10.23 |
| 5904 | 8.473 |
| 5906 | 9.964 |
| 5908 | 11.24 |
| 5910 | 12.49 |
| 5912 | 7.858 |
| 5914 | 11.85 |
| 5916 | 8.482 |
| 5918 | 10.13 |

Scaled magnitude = -5.00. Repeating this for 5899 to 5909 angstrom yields -5.05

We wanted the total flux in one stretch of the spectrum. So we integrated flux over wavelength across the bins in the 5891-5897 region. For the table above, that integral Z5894 57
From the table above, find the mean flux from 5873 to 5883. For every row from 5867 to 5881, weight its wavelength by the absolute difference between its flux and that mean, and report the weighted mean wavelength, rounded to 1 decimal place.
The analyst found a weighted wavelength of 5874.6 angstrom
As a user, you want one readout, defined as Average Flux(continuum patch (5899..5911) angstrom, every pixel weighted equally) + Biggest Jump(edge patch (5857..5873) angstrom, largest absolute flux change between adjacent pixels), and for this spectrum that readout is 15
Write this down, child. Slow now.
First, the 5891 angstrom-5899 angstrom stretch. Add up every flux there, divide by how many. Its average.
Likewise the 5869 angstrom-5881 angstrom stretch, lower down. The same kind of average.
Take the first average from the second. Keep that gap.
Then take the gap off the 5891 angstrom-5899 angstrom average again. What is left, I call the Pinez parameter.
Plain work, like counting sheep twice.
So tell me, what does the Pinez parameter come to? 8.1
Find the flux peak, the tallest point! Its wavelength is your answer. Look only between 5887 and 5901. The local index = 5888 angstrom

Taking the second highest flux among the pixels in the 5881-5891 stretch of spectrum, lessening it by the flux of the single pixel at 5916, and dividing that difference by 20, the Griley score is 0.147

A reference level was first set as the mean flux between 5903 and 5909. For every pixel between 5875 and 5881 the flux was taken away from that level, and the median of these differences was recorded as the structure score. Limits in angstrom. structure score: -1.7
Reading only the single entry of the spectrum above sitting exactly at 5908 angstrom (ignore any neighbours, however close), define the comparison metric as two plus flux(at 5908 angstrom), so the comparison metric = 13.2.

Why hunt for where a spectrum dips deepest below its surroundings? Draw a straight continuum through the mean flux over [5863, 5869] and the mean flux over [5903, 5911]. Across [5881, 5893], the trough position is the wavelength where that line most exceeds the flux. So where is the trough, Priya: 5892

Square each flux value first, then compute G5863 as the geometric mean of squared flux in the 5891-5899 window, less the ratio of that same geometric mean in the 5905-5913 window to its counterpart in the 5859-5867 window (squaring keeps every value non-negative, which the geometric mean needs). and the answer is 90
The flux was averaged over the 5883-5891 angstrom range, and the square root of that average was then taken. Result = 3.31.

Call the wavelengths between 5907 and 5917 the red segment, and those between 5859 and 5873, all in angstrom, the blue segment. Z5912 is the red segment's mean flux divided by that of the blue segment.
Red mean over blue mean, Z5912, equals 0.95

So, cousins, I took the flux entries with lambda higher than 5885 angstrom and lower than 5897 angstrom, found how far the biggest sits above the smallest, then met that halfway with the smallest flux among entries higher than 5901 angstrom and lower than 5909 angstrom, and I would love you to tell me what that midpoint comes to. 7.1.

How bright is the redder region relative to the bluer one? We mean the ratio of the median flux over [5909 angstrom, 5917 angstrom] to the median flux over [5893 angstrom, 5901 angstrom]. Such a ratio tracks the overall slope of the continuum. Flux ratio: 0.96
